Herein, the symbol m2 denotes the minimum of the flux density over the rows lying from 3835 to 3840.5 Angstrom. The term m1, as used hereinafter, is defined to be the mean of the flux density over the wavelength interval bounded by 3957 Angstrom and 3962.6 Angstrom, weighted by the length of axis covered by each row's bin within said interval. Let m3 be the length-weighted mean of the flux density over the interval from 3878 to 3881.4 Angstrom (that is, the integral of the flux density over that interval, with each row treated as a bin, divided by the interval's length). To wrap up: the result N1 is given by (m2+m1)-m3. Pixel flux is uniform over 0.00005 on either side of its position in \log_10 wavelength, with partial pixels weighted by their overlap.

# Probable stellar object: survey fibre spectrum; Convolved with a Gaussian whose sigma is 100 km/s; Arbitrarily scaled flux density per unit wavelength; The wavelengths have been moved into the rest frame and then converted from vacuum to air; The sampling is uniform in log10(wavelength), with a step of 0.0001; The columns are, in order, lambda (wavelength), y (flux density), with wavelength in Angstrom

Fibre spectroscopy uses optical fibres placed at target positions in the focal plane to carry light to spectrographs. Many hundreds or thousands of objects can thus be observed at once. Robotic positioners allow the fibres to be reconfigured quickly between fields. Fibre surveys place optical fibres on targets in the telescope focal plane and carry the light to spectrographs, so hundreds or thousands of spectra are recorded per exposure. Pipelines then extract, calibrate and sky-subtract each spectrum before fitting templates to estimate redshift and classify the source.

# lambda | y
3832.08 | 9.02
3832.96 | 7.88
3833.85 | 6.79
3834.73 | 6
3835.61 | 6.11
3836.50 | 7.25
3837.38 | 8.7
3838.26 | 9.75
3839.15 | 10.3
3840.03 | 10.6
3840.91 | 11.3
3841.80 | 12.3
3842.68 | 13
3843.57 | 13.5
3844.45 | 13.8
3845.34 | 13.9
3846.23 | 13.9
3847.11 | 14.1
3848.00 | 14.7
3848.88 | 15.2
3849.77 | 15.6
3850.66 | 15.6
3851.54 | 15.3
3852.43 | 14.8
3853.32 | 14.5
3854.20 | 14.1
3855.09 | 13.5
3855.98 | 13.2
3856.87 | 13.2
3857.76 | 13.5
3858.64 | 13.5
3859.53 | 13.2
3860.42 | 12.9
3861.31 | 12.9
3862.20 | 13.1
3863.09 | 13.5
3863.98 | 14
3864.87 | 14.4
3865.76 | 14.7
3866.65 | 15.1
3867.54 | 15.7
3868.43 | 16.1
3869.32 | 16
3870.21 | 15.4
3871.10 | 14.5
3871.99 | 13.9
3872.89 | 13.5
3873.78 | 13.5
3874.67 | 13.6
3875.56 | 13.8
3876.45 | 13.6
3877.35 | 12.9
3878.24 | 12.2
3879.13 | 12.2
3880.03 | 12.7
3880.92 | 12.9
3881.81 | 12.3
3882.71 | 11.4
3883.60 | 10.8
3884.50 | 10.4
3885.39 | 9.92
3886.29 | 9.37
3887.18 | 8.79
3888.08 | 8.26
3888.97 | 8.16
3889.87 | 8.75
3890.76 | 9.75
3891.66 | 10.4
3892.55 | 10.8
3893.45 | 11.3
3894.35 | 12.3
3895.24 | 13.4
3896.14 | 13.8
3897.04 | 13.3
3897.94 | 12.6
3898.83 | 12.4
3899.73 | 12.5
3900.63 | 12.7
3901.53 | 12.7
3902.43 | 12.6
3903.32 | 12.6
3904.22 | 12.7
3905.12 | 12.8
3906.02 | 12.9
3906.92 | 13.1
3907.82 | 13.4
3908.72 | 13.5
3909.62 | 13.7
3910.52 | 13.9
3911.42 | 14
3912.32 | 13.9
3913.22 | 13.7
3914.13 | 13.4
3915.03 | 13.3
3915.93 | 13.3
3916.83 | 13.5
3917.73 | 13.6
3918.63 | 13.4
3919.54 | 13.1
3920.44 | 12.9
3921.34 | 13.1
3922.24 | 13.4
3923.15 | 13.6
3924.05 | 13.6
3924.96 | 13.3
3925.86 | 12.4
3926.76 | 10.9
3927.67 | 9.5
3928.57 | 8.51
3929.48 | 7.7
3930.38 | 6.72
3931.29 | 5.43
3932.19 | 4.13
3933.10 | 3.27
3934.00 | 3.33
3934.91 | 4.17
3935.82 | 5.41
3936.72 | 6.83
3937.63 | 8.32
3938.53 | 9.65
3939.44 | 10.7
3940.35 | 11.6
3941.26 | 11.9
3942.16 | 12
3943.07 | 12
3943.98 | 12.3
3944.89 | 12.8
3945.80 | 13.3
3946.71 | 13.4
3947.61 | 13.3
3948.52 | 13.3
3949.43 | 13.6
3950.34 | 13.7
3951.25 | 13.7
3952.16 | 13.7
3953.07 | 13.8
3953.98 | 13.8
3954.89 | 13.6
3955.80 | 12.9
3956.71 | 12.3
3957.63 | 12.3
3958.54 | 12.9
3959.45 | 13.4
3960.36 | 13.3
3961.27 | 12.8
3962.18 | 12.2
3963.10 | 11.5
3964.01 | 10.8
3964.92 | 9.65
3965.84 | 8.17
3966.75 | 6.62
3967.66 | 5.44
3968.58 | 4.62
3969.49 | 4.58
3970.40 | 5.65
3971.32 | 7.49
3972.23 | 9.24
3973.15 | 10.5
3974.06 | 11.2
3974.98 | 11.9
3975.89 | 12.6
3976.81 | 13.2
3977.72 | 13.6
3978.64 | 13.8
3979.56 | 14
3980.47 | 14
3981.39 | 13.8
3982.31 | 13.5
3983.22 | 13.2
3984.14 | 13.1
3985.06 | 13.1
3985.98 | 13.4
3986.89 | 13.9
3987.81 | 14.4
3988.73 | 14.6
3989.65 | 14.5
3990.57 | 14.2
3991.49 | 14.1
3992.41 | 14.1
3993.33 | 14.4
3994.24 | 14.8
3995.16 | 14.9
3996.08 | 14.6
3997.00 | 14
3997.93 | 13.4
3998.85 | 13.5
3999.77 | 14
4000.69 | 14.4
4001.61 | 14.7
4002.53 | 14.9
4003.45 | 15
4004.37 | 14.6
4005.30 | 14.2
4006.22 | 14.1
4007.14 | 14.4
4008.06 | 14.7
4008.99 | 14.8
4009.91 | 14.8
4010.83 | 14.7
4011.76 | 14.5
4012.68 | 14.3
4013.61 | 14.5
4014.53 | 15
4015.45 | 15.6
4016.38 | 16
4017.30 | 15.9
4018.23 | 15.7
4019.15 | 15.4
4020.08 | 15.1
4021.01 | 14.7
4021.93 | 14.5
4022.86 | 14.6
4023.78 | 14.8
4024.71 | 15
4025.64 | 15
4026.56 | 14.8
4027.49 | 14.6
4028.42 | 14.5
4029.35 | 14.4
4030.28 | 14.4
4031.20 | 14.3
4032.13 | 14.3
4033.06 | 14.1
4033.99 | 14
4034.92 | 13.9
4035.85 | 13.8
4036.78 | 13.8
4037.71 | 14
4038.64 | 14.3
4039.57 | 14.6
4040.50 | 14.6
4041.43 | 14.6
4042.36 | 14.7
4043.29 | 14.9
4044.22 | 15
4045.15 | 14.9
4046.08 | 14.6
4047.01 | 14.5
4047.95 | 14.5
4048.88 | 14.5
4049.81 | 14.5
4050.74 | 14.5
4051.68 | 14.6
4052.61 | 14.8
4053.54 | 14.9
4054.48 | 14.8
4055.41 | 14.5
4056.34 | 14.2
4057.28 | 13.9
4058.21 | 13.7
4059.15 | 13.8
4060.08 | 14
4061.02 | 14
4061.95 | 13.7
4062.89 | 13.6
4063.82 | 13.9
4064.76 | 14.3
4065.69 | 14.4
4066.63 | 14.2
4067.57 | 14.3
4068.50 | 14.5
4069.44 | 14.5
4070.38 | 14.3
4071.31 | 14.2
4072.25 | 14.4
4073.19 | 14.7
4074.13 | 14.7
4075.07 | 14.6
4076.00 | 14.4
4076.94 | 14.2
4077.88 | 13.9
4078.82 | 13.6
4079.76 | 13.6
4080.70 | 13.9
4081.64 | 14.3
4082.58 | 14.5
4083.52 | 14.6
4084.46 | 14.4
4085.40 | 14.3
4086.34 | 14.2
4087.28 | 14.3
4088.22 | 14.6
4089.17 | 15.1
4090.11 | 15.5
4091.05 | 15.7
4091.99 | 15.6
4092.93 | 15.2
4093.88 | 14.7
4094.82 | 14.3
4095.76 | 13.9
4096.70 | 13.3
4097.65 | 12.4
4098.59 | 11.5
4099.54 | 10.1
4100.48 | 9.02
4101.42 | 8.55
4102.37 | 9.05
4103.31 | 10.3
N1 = 6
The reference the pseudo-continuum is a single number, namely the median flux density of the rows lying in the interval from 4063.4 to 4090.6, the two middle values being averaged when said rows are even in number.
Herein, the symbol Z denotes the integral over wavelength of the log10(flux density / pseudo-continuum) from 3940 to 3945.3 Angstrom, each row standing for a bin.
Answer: -0.38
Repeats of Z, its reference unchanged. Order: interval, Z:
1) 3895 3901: -0.26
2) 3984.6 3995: -0.05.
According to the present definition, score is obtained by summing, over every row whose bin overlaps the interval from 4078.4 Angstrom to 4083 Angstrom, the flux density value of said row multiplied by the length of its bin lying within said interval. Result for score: 64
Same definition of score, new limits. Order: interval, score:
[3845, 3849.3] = 62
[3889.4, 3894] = 47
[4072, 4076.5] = 66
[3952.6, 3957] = 59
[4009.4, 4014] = 67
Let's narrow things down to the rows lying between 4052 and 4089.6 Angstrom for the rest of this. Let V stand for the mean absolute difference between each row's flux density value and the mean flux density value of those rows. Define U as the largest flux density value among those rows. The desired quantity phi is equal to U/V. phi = 50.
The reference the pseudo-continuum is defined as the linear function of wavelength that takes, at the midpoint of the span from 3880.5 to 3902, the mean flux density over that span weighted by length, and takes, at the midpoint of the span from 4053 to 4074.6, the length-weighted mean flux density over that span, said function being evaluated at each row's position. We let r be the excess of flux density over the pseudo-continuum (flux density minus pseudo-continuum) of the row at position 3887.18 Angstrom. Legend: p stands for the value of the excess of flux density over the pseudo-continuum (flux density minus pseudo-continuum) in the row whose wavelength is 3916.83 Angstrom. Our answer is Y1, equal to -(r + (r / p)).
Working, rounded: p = 1.8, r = -2.3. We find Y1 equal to 4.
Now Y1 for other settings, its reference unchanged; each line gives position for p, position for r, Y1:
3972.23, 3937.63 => 3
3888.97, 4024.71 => -1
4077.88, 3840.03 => 0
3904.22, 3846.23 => -6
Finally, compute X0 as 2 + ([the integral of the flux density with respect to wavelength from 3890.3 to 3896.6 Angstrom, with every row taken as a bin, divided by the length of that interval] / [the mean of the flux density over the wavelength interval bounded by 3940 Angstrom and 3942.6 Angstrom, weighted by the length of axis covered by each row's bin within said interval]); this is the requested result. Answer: 2.98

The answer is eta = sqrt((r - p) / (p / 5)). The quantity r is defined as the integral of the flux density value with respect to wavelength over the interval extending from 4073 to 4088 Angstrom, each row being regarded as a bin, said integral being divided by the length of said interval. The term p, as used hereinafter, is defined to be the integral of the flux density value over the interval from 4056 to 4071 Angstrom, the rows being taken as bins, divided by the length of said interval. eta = 0.3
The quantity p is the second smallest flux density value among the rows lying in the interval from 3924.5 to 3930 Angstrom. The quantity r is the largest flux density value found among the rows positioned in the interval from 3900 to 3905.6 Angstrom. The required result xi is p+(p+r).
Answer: 30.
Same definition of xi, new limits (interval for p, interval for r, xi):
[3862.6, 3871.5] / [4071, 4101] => 44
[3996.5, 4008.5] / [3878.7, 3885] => 40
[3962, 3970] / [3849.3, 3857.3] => 25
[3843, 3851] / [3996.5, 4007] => 43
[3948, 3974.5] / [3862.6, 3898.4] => 25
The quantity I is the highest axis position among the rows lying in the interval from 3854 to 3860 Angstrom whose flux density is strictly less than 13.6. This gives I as 3859.53 Angstrom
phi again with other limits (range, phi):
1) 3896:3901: 31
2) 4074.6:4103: 11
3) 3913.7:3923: 85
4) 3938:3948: 16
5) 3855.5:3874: 18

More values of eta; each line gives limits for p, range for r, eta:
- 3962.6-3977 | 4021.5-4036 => 1.8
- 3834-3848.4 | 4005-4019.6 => 1.3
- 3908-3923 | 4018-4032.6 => 0.7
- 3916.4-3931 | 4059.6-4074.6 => 1.0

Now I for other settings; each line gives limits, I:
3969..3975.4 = 3974.98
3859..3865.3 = 3863.09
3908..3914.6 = 3914.13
